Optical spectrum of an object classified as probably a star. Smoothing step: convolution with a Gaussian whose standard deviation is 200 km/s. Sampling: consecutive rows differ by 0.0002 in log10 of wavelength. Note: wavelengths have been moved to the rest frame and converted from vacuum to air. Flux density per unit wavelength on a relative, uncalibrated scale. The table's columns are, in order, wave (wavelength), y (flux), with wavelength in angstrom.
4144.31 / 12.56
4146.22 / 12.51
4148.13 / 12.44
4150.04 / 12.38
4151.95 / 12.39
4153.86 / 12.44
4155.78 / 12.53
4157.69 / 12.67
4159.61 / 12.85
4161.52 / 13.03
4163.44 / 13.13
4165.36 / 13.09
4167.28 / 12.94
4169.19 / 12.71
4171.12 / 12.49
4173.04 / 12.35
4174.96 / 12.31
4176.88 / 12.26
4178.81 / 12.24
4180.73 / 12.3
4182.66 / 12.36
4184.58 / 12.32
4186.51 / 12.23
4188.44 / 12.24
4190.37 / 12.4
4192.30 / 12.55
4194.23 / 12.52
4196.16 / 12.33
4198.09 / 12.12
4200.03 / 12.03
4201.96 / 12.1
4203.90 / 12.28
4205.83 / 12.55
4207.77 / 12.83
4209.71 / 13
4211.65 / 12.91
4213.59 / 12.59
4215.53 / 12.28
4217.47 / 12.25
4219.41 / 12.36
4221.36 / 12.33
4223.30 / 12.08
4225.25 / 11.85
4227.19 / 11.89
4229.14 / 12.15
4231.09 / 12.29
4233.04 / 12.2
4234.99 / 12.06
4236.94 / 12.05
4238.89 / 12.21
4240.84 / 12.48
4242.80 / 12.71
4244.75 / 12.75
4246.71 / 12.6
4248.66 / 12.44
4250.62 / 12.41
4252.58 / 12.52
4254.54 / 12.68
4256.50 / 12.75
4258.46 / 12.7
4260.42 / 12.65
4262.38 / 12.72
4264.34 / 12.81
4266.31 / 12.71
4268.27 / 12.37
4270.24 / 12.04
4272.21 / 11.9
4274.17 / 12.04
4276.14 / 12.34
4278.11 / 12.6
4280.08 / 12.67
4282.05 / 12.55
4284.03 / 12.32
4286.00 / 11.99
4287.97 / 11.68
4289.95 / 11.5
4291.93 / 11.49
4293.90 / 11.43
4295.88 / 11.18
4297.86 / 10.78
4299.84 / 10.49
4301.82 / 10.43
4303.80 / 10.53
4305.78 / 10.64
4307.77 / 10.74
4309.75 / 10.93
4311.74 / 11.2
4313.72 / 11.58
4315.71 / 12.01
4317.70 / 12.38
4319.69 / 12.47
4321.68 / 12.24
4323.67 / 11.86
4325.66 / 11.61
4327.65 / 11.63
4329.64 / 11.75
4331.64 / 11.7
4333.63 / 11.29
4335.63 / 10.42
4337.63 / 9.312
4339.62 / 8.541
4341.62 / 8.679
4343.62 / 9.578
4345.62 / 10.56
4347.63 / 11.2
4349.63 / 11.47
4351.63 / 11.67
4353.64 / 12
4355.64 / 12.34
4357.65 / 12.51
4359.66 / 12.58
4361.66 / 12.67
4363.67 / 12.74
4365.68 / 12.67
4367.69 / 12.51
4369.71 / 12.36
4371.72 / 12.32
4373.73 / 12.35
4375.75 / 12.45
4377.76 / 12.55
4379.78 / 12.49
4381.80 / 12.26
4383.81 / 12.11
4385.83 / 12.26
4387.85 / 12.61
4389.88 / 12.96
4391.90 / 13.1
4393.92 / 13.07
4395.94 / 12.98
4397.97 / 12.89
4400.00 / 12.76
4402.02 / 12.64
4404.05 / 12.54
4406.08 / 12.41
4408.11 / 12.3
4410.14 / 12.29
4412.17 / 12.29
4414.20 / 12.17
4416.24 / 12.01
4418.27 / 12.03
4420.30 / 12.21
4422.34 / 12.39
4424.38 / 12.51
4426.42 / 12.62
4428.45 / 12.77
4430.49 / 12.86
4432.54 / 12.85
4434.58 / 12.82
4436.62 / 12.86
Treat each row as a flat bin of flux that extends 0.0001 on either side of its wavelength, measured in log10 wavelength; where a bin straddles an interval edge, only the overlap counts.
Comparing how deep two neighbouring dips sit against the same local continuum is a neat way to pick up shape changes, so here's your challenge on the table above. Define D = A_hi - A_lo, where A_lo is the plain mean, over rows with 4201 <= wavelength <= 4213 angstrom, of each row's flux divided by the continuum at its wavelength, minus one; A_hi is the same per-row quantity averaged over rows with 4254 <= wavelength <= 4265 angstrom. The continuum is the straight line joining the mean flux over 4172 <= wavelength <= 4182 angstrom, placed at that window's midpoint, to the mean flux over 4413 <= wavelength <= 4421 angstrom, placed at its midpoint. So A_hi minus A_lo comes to 0.012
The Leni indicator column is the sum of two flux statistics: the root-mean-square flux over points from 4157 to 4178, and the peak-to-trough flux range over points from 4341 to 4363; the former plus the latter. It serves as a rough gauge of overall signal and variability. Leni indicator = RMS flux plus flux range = 16.7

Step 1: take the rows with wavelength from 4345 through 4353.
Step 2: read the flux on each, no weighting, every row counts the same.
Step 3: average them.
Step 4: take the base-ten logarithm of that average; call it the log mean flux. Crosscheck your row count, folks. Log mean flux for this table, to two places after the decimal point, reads 1.05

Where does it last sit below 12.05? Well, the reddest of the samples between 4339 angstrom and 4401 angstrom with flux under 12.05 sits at 4353.64 angstrom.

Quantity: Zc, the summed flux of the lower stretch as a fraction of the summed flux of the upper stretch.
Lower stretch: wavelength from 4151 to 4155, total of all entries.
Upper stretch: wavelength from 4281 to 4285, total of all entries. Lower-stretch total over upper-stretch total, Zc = 1.00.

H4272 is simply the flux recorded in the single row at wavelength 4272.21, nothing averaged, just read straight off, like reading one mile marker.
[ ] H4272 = 11.9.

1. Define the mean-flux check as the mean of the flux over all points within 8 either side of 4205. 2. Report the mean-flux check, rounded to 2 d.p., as 12.48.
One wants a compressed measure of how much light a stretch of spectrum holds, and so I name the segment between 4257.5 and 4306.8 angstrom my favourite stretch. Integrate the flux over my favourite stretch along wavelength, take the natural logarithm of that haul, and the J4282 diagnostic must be 6.37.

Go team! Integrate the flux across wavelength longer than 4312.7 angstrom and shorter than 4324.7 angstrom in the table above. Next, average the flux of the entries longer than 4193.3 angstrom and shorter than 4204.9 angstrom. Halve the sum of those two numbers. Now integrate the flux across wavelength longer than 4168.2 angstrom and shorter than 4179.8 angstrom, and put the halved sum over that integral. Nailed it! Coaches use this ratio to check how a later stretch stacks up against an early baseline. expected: 0.547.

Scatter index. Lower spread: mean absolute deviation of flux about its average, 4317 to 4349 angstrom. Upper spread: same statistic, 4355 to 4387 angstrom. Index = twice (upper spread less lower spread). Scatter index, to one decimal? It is -1.9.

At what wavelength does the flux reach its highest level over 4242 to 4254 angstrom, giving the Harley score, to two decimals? 4244.75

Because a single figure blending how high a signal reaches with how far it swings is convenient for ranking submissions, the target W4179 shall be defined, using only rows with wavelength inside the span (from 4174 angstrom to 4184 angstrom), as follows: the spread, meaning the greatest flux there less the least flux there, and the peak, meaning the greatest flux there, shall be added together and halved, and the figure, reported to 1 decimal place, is 6.2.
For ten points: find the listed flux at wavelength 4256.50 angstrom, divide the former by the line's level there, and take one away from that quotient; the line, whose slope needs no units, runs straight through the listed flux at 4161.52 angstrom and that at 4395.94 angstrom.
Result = -0.02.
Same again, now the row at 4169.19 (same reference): -0.02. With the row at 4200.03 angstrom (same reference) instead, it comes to -0.08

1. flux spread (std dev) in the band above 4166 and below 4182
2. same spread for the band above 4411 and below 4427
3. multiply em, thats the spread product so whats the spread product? 0.05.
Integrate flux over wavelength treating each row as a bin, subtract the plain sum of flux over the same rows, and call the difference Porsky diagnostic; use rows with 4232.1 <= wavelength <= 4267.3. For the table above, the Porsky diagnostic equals 216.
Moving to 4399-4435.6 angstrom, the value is 232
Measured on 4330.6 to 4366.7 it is 203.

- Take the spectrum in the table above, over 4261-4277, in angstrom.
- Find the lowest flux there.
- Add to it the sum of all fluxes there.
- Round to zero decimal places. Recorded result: 111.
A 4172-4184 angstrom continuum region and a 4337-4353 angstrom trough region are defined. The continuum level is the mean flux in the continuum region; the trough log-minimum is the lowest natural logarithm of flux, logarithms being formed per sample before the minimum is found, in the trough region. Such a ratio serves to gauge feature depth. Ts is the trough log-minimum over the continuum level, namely 0.174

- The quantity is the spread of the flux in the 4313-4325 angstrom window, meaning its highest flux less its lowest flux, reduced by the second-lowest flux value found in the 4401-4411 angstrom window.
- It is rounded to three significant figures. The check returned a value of -11.4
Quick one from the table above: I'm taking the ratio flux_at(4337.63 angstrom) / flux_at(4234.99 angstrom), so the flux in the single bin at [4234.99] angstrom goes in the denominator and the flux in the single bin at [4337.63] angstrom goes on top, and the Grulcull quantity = 0.77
